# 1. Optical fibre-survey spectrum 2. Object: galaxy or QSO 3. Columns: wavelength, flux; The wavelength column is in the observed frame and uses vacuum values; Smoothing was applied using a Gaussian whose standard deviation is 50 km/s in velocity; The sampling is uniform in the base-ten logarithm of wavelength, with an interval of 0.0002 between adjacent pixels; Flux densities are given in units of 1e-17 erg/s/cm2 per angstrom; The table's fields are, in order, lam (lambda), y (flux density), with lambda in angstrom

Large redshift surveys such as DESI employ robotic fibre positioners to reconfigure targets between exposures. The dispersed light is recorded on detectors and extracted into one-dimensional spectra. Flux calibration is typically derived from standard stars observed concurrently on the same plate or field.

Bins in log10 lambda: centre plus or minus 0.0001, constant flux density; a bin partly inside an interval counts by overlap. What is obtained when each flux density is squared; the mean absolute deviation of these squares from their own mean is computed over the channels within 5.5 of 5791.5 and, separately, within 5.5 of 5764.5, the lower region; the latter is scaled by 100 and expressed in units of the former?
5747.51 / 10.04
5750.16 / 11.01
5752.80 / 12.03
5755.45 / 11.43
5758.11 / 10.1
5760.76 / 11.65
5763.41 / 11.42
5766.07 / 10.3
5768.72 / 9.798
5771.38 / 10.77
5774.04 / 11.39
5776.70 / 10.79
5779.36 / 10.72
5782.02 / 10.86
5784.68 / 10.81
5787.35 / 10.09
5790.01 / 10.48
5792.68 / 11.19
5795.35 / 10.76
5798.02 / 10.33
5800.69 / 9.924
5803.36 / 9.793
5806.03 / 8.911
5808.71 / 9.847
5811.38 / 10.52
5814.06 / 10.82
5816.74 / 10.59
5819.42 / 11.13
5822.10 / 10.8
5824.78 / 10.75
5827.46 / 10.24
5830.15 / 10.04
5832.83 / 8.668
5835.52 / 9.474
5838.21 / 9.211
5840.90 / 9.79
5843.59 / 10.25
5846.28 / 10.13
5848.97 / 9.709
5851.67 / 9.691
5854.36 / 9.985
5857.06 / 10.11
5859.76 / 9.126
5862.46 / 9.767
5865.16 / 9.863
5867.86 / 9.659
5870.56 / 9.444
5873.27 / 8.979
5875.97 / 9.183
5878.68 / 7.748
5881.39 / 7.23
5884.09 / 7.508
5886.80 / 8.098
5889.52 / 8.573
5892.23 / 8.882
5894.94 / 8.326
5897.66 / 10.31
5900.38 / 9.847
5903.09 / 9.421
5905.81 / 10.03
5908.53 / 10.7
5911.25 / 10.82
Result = 218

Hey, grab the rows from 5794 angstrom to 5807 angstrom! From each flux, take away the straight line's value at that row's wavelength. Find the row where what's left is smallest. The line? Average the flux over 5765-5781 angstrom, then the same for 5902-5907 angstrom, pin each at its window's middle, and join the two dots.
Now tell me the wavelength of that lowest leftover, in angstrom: 5806.03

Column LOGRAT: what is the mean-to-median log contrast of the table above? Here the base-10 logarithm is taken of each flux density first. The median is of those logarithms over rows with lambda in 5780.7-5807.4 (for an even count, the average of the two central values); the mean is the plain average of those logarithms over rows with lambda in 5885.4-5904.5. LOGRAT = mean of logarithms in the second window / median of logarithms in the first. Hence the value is 0.94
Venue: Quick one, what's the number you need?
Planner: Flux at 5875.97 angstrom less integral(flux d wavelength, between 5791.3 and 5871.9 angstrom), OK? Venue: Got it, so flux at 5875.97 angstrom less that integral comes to -798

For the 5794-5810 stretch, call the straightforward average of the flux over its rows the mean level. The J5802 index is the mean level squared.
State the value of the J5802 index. 99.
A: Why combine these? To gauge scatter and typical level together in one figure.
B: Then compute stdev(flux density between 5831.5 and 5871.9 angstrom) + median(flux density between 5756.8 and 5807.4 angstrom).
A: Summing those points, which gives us 11.1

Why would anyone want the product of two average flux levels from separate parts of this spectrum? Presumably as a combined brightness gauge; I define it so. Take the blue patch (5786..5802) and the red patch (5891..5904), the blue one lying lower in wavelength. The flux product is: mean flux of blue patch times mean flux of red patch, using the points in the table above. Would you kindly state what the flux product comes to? 98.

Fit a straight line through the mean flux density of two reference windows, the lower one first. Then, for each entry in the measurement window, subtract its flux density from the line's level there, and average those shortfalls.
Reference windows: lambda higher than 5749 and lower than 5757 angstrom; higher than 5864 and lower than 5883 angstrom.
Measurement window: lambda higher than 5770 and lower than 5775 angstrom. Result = 0.0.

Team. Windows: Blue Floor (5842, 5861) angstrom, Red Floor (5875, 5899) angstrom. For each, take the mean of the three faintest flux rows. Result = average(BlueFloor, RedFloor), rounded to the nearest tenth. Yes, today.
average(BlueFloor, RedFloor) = 8.5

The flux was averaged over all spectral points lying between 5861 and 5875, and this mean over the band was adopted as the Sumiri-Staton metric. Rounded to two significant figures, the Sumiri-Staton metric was 9.5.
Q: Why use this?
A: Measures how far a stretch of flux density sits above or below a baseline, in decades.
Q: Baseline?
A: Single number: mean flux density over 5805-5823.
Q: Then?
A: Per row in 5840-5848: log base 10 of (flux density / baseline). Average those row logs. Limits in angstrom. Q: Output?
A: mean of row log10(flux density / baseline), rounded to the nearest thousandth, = -0.014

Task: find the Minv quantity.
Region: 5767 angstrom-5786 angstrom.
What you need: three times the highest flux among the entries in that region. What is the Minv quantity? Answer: 34.2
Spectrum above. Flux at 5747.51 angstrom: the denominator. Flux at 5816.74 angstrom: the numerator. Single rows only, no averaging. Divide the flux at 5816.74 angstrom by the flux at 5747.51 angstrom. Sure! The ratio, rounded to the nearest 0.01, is 1.05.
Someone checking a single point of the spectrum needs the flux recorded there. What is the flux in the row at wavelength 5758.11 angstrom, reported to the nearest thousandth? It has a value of 10.100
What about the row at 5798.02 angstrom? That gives 10.330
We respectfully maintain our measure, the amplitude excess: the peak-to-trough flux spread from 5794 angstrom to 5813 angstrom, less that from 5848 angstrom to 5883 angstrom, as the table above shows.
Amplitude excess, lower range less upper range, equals -1.0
